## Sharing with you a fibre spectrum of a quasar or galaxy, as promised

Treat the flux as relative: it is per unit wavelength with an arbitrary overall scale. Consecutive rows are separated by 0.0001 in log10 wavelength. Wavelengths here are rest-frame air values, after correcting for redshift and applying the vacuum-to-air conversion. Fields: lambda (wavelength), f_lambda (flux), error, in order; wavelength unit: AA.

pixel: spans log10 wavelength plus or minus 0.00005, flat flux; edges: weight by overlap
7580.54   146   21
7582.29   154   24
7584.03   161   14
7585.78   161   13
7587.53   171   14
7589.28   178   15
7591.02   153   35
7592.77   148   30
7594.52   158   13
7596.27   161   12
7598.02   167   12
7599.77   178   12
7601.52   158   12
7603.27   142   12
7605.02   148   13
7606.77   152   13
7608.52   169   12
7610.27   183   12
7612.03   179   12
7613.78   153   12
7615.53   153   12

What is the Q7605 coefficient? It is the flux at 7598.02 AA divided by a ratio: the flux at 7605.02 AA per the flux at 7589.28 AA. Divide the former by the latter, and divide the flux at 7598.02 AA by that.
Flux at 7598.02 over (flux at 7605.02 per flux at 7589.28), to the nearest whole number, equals 201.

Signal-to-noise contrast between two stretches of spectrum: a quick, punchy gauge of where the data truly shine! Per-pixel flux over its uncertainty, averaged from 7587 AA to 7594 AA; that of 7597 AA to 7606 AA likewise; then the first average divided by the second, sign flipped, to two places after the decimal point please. -0.64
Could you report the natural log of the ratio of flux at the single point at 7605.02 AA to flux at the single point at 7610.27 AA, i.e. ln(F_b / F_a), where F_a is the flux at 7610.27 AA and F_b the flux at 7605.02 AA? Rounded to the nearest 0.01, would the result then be -0.21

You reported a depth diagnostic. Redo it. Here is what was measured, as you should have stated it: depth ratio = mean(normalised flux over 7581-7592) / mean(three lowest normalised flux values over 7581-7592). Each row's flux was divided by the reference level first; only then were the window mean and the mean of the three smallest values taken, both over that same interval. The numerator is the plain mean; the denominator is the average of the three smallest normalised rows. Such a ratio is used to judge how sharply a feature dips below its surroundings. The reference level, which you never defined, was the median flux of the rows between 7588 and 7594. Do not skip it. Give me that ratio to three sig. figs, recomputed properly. 1.04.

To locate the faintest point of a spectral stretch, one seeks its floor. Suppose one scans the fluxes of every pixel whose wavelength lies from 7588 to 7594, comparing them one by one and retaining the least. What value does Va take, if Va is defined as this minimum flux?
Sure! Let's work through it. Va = 148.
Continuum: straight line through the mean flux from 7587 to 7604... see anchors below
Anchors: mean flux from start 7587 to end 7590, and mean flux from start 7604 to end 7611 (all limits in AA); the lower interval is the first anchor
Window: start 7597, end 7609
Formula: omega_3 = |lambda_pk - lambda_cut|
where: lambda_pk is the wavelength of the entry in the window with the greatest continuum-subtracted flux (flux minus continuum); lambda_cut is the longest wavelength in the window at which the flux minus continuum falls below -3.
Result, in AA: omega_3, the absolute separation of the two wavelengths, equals 7.0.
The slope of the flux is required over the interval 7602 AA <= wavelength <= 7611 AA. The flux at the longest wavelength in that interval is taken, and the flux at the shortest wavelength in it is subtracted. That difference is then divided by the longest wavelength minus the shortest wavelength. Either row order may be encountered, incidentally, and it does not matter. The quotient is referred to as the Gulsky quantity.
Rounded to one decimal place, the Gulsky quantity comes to 5.9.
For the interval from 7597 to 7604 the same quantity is -4.8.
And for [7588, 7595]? -3.8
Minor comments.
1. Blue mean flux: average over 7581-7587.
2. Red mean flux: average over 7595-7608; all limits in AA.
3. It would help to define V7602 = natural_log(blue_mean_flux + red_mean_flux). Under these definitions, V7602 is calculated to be 5.758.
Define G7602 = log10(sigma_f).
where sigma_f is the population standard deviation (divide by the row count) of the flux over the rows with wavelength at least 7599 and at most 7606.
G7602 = 1.14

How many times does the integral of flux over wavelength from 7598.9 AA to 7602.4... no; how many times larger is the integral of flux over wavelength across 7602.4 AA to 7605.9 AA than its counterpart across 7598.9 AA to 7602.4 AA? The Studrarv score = 0.86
